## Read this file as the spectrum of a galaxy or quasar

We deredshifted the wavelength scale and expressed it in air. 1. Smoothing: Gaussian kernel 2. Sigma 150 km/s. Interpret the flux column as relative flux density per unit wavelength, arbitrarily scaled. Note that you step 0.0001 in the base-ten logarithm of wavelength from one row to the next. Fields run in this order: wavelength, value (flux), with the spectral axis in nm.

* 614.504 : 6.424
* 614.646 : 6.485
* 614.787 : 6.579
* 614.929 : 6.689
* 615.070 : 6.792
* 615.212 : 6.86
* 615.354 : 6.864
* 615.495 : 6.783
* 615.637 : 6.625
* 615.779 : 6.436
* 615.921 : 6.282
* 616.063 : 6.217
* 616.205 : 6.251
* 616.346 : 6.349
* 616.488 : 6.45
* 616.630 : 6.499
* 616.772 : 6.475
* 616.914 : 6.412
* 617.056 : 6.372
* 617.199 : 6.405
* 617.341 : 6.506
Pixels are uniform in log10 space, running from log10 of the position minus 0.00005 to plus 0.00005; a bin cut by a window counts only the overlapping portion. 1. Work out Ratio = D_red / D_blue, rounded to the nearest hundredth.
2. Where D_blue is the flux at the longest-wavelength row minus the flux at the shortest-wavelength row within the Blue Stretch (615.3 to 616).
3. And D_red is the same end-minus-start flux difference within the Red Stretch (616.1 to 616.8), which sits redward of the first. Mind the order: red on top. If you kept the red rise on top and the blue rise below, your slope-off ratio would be -0.38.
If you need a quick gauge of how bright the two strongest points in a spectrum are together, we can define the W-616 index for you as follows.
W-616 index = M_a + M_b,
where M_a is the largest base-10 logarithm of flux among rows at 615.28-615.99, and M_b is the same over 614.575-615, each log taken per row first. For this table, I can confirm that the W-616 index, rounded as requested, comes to 1.662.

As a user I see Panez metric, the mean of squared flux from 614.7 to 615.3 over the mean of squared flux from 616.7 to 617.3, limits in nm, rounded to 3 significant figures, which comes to 1.10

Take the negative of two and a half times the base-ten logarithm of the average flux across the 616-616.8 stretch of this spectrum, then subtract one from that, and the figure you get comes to -3.01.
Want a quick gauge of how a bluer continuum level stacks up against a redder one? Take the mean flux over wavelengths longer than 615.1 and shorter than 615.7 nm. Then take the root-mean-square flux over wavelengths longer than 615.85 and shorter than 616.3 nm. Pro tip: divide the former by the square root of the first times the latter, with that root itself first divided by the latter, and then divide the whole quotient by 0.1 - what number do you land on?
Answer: 65.1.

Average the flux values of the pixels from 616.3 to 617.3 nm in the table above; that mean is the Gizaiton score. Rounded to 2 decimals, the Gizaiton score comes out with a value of 6.42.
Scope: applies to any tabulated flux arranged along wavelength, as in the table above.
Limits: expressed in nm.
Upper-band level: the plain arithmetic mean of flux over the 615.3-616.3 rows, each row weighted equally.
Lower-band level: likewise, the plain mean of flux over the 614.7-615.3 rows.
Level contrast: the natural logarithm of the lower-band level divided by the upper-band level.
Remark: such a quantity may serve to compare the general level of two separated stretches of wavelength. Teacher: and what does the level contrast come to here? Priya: 0.036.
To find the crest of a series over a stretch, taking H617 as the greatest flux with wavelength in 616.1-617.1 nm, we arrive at 6.499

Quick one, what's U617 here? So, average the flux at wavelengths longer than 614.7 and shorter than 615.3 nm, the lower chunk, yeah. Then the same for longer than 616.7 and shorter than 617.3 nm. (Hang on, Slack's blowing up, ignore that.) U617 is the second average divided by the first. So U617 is 0.953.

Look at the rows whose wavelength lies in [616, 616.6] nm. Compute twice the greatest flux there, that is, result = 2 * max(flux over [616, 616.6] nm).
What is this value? 12.9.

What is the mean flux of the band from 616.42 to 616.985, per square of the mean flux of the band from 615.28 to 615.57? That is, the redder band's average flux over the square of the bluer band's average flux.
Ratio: 0.139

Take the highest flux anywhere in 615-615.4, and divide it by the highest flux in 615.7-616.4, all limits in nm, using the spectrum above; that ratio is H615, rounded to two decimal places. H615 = 1.07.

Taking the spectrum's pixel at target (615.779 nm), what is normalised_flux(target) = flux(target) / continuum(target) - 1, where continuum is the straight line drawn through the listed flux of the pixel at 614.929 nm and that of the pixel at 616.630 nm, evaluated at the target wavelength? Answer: -0.024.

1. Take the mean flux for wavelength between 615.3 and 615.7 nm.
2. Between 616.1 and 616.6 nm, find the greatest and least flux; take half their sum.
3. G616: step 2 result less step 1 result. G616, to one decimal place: -0.4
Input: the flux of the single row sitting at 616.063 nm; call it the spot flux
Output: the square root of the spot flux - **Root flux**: 2.49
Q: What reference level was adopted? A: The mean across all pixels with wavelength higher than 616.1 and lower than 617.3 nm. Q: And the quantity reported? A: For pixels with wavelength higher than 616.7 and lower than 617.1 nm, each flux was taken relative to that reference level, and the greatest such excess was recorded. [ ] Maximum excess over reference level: 0.1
